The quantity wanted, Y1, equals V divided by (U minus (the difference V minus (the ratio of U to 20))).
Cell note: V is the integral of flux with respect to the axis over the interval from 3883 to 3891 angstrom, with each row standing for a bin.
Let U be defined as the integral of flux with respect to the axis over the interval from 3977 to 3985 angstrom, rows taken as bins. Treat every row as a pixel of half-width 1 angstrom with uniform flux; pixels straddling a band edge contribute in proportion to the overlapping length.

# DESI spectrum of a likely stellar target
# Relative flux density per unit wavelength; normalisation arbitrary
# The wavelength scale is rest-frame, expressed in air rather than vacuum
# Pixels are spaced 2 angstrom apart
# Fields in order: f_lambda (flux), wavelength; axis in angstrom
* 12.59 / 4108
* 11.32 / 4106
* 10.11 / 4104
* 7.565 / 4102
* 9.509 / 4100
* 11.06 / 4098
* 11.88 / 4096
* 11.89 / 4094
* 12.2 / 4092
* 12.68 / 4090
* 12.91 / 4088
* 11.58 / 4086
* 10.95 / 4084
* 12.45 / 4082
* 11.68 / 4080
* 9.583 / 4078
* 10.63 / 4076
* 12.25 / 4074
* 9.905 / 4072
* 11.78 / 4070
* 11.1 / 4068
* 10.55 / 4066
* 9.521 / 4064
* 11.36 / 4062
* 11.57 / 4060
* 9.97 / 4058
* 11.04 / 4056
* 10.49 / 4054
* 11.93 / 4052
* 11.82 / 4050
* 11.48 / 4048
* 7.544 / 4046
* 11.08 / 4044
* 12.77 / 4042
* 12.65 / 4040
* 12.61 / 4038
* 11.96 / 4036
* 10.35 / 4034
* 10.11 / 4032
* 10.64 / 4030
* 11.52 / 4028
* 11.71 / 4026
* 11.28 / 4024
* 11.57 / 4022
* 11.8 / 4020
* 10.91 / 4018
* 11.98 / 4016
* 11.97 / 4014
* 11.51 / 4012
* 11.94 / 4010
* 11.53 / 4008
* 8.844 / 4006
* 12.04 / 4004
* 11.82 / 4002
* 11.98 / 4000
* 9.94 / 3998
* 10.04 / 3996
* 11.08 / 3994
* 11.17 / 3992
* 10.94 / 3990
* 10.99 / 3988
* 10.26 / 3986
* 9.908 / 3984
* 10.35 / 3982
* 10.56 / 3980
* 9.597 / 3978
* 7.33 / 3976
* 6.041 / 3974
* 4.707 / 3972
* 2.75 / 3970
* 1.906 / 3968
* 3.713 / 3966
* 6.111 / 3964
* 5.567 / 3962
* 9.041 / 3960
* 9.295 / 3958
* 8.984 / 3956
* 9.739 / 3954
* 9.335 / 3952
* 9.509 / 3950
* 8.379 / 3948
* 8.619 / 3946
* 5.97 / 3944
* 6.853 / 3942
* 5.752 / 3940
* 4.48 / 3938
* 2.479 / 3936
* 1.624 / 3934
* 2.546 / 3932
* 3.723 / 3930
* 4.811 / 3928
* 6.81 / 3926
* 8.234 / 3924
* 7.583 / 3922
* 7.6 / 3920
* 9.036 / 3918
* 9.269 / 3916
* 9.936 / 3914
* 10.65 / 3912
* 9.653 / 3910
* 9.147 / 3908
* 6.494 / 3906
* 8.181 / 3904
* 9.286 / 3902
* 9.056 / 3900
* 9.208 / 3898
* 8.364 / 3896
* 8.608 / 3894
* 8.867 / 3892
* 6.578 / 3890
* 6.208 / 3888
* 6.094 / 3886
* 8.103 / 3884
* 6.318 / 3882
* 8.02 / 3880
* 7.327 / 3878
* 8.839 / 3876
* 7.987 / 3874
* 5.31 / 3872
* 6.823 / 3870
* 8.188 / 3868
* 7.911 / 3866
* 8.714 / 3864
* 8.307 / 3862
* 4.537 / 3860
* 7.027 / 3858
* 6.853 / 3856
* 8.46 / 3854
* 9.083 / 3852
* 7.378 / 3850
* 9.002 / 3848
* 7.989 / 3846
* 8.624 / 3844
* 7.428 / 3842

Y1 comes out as 2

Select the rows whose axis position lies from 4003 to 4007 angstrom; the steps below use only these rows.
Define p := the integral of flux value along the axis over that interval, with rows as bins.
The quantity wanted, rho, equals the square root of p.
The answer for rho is 6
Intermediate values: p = 42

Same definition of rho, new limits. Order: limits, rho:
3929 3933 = 4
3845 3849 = 6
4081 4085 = 7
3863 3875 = 9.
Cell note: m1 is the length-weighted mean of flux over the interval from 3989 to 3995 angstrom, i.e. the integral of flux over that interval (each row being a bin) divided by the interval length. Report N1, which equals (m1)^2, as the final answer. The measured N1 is 122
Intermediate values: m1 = 11.1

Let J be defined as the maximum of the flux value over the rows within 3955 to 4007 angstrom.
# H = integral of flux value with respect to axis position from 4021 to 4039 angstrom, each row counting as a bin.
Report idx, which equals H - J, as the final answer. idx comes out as 191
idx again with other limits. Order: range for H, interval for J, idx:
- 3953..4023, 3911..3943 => 645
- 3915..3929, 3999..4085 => 94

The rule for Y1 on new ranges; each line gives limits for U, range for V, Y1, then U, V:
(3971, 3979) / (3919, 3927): -26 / 55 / 60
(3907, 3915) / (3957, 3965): 3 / 79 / 60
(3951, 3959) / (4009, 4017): -6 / 75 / 95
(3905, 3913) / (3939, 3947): 3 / 72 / 54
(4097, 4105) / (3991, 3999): -20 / 76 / 84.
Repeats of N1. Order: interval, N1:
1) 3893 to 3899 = 76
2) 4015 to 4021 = 134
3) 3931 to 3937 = 5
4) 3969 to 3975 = 20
